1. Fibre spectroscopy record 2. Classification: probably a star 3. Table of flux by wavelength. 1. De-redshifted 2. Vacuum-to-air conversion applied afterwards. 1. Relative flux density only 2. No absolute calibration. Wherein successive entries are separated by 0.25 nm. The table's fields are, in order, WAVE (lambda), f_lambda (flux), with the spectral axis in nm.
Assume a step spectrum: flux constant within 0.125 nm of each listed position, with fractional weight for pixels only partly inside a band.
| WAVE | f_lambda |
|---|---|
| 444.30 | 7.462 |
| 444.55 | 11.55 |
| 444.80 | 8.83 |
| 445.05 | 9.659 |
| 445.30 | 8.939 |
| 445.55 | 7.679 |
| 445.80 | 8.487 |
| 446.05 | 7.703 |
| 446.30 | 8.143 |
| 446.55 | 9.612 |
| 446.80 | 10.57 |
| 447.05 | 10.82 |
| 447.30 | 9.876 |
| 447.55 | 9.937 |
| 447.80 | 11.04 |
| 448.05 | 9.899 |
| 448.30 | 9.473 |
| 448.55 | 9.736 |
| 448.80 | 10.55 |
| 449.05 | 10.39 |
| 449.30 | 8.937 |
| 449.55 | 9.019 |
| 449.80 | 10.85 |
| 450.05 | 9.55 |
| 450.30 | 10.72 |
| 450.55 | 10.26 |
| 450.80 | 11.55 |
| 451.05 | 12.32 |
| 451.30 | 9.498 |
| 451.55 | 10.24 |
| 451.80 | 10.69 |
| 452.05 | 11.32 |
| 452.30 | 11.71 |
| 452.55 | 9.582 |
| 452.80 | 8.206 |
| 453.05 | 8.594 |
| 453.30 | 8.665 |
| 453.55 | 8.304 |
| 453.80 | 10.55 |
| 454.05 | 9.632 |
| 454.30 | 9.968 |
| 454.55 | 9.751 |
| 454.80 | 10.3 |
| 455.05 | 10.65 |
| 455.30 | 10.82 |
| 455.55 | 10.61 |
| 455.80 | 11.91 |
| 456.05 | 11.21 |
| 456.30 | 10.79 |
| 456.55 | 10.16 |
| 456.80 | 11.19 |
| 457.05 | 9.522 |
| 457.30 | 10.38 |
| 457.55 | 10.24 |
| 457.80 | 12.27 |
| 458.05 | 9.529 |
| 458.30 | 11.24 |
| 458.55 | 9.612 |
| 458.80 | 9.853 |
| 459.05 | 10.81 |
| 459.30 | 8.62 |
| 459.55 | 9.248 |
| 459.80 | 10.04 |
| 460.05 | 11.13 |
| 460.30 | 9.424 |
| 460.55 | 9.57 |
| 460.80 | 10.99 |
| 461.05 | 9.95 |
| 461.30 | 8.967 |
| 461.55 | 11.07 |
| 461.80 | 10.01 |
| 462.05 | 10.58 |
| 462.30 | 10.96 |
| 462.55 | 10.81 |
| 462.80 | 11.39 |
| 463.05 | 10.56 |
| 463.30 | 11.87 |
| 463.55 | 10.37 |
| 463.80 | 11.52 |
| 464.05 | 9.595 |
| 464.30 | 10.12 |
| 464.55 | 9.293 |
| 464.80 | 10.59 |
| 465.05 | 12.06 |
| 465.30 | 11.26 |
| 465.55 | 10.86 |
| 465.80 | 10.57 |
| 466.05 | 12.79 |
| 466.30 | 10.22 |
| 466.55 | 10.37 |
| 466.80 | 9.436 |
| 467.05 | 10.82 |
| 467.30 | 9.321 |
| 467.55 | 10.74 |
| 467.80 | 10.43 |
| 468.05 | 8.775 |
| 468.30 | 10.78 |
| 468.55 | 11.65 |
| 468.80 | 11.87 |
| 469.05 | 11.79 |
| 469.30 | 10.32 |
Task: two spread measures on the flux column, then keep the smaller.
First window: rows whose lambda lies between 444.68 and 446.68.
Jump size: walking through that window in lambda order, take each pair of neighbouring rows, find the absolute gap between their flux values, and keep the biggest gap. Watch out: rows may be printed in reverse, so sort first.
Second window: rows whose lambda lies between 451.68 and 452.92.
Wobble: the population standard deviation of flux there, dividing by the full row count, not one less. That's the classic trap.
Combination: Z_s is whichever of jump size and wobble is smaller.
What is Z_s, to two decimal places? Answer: 1.27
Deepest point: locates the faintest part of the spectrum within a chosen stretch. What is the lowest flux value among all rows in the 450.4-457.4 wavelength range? 8.206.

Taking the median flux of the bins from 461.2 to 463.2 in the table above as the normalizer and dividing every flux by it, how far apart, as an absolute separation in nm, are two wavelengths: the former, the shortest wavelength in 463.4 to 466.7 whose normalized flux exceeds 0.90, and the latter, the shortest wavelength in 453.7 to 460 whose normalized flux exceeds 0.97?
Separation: 9.75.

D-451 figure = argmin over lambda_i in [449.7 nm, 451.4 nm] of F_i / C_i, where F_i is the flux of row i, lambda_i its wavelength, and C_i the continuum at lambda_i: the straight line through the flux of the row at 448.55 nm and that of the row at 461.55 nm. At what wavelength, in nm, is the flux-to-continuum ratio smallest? 451.30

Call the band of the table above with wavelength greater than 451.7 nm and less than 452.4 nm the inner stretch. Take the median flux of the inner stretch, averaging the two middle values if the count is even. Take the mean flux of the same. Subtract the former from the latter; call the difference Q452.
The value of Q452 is -0.08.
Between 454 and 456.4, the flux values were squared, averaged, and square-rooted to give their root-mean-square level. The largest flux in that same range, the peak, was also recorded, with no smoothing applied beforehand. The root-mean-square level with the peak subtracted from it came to -1.3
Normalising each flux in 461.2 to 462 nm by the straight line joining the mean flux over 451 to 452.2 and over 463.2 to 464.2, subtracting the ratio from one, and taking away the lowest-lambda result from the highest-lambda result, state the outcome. -0.10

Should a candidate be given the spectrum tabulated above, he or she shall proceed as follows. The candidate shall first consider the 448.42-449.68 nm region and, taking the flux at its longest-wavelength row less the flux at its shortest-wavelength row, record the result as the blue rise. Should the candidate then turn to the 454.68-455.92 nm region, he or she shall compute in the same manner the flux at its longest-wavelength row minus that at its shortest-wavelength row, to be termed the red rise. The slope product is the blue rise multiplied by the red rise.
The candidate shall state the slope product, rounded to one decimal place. -1.2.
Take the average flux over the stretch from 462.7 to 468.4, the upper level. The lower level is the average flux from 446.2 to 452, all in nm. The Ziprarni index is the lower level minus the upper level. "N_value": -0.4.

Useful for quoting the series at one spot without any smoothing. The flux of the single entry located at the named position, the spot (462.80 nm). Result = 11.39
